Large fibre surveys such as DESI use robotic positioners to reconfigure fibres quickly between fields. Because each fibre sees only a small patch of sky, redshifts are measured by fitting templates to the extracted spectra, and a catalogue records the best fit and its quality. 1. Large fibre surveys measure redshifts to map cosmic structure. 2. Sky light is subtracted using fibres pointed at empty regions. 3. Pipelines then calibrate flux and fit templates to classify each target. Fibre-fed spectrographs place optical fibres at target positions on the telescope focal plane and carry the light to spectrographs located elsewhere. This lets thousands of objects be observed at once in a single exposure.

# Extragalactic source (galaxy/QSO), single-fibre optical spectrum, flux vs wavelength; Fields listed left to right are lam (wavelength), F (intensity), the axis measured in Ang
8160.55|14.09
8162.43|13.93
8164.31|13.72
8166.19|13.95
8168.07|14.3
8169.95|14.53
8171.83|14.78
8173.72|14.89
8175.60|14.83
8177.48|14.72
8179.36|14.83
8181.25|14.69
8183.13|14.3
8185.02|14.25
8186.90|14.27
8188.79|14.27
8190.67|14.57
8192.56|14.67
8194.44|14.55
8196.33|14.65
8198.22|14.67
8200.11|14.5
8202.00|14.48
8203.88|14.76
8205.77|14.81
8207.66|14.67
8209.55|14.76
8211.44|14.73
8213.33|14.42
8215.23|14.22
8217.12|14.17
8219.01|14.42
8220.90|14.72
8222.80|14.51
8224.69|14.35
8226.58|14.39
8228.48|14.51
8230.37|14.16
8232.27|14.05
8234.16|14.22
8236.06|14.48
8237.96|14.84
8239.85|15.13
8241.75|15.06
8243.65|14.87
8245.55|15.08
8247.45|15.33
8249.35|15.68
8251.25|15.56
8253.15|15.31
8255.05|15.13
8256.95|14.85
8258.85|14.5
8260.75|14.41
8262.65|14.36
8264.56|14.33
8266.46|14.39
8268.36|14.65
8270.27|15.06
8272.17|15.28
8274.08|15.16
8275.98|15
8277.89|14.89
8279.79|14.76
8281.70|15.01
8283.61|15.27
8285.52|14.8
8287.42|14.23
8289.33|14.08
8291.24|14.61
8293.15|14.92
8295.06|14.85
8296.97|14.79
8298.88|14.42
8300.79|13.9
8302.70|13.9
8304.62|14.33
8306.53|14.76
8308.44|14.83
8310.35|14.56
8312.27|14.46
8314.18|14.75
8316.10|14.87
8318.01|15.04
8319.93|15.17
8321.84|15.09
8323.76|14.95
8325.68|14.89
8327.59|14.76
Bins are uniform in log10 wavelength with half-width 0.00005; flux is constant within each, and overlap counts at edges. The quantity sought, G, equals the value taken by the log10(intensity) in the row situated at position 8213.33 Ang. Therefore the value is 1.159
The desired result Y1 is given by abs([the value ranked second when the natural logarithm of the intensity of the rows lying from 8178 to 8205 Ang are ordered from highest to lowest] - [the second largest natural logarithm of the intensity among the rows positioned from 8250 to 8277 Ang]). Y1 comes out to 0.037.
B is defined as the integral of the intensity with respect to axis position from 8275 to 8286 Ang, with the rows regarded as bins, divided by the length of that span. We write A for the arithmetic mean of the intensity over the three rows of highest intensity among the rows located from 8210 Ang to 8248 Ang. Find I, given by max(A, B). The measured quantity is 15.2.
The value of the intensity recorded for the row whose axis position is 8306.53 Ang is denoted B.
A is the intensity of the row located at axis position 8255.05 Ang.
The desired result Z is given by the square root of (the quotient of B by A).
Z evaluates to 0.988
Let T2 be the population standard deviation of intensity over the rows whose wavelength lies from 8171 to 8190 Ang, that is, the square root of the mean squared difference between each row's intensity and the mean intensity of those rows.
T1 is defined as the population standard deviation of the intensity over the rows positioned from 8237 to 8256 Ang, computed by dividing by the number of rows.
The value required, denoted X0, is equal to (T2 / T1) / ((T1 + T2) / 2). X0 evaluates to 3.9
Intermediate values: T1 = 0.259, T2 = 0.26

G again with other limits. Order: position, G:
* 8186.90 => 1.154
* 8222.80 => 1.162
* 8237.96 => 1.171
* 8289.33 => 1.149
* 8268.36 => 1.166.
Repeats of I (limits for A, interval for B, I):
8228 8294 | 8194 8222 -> 15.5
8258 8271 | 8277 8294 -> 14.7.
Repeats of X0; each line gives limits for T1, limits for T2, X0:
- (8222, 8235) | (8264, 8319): 8.5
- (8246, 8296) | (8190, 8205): 0.9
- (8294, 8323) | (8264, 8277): 2.6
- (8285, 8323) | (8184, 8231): 1.9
